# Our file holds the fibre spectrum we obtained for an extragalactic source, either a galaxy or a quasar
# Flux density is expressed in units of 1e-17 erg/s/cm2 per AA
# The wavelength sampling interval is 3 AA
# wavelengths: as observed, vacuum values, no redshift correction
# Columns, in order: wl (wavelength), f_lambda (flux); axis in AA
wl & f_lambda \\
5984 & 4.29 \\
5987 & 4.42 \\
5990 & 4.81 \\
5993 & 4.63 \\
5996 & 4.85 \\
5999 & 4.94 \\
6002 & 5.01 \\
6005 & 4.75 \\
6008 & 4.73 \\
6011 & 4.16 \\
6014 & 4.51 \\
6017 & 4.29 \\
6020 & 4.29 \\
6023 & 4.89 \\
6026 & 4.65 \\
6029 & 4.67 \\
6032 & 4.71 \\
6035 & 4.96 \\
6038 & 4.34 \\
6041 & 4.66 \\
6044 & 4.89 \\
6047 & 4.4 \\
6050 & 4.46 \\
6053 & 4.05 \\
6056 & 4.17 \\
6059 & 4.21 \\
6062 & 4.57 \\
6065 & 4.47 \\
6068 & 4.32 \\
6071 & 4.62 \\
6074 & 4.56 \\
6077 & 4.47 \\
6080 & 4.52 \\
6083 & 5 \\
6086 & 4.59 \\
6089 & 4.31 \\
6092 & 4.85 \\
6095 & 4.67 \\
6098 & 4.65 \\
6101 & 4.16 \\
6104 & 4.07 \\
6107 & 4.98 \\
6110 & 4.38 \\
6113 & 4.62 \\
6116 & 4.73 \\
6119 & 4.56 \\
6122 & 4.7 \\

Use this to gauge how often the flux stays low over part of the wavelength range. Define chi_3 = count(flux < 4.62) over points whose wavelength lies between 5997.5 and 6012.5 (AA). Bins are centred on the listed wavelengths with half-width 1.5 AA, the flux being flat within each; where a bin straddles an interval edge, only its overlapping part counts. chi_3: 1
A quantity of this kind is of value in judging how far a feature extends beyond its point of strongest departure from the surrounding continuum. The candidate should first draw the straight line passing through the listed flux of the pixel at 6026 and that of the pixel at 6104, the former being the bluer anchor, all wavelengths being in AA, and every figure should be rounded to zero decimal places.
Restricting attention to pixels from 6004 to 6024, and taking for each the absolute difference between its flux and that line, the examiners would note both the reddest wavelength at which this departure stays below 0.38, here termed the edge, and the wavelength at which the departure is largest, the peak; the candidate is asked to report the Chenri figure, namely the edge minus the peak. 12 AA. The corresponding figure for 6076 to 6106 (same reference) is 21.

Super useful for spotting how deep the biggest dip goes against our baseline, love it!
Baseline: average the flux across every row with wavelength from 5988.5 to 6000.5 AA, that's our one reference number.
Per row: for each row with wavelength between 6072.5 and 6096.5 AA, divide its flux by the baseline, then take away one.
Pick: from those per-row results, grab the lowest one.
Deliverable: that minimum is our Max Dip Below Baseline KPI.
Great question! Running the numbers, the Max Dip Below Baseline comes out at -0.103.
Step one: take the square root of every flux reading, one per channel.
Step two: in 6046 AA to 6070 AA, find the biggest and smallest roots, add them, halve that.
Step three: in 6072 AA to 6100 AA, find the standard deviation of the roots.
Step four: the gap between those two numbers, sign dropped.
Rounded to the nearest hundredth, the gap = 2.03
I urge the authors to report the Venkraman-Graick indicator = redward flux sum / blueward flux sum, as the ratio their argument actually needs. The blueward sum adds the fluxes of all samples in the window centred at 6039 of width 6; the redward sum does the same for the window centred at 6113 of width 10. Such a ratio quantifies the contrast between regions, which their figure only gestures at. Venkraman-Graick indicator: 1.5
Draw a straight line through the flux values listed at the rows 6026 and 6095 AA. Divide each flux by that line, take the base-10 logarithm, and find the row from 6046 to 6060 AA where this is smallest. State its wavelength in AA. 6053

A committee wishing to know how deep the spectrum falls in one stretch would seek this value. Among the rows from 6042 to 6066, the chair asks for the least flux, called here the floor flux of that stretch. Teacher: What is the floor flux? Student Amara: 4.05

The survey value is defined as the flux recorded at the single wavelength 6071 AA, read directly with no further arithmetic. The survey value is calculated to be 4.62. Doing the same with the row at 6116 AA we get 4.73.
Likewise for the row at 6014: 4.51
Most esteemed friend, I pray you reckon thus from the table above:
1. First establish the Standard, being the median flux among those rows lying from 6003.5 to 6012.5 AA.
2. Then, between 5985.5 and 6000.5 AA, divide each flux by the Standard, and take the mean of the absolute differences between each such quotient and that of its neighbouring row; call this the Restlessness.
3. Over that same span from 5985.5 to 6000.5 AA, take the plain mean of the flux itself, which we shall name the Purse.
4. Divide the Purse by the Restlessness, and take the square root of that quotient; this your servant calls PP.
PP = 10.1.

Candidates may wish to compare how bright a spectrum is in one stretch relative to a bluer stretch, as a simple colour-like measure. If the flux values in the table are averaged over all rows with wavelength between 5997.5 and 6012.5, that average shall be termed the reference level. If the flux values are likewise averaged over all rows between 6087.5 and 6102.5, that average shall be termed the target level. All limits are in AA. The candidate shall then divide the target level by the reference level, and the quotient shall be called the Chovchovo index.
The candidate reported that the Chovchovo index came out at 0.96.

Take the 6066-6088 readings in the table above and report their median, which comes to 4.56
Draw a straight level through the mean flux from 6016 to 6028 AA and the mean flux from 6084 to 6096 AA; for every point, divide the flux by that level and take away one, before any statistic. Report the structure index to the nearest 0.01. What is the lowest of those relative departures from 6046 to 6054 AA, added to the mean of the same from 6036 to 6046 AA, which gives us -0.10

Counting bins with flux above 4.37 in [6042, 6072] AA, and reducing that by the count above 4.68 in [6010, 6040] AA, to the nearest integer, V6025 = 3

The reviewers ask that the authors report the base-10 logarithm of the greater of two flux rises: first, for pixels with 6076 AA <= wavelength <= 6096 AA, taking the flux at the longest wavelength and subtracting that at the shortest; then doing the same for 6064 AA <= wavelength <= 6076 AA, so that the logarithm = -0.70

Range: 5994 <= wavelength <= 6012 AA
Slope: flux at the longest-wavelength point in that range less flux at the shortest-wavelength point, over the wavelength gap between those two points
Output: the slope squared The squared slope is 0.0021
